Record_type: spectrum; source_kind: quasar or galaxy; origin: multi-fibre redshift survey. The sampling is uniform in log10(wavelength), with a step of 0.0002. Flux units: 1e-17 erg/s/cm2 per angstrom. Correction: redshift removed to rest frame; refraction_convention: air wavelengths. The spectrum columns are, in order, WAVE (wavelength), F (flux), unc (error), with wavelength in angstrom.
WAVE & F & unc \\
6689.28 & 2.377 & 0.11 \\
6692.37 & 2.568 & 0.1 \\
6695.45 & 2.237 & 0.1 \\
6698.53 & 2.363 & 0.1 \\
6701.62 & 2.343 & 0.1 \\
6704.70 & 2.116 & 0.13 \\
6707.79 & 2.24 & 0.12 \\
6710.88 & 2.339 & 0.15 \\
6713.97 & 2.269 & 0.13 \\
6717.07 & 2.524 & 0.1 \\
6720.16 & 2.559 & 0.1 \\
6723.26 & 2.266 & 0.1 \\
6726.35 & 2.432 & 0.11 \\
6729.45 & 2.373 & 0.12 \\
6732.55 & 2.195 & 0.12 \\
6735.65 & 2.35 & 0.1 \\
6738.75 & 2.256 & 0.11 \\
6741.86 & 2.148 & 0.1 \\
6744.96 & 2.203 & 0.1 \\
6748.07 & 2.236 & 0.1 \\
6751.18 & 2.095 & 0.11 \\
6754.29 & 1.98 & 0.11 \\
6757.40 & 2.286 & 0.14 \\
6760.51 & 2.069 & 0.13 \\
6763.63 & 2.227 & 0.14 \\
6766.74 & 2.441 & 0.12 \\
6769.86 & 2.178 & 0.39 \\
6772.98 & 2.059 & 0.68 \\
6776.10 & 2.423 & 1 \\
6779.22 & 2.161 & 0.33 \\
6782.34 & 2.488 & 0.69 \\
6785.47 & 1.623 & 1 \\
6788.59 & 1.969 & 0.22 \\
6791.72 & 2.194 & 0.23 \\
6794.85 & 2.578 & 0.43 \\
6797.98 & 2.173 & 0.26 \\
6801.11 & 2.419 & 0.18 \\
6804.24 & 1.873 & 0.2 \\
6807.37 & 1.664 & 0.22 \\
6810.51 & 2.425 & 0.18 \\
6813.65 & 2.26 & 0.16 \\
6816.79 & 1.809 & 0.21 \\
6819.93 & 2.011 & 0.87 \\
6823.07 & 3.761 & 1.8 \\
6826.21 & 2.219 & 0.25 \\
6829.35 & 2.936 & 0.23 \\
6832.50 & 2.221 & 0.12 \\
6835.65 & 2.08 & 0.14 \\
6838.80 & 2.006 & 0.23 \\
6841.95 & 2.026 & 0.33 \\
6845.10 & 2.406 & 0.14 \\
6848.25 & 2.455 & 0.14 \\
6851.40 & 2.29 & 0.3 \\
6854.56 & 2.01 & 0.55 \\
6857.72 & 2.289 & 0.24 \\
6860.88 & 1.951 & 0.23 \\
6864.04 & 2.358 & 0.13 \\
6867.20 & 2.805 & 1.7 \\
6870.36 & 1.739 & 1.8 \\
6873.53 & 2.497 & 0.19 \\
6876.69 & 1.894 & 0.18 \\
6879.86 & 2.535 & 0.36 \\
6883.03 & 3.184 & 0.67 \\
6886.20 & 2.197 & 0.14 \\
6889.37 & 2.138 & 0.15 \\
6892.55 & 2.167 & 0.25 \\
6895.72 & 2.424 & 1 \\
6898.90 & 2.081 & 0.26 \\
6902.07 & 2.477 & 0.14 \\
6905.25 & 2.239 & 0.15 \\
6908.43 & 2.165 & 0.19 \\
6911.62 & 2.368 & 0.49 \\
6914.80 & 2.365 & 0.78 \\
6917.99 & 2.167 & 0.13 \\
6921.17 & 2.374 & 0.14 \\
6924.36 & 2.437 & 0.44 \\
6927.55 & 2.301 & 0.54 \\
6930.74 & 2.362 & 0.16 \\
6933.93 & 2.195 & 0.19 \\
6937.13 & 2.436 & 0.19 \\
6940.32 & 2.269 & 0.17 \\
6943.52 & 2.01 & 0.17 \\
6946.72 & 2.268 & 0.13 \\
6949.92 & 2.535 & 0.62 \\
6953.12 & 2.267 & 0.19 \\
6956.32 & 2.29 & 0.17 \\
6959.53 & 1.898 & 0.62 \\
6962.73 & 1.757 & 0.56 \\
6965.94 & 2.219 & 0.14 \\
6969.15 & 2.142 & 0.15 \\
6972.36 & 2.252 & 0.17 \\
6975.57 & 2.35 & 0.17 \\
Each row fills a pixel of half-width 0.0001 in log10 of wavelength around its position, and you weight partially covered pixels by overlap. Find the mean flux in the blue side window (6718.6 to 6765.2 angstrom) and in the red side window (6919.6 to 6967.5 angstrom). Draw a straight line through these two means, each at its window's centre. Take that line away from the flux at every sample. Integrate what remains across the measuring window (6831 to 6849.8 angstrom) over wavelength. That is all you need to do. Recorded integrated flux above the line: -1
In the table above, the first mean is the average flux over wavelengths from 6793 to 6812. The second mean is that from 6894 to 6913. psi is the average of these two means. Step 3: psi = 2.24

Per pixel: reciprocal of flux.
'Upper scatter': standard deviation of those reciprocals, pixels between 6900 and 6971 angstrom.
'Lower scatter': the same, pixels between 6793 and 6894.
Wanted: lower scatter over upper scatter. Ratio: 1.8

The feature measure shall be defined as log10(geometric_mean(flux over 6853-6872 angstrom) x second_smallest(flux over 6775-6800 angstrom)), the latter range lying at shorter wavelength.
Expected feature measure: 0.63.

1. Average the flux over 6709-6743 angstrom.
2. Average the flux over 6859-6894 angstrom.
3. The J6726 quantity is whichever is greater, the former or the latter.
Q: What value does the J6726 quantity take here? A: 2.34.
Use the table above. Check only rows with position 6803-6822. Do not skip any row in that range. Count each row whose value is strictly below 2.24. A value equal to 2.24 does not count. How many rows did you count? 4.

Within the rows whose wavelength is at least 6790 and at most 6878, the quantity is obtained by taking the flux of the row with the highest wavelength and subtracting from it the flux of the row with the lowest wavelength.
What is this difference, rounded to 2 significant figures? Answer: -0.30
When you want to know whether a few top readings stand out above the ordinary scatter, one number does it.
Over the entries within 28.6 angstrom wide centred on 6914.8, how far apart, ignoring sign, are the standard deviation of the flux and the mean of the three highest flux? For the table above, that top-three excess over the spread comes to 2.32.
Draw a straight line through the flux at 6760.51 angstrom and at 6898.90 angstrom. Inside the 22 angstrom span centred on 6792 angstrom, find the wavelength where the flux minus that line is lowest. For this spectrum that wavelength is 6785.47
